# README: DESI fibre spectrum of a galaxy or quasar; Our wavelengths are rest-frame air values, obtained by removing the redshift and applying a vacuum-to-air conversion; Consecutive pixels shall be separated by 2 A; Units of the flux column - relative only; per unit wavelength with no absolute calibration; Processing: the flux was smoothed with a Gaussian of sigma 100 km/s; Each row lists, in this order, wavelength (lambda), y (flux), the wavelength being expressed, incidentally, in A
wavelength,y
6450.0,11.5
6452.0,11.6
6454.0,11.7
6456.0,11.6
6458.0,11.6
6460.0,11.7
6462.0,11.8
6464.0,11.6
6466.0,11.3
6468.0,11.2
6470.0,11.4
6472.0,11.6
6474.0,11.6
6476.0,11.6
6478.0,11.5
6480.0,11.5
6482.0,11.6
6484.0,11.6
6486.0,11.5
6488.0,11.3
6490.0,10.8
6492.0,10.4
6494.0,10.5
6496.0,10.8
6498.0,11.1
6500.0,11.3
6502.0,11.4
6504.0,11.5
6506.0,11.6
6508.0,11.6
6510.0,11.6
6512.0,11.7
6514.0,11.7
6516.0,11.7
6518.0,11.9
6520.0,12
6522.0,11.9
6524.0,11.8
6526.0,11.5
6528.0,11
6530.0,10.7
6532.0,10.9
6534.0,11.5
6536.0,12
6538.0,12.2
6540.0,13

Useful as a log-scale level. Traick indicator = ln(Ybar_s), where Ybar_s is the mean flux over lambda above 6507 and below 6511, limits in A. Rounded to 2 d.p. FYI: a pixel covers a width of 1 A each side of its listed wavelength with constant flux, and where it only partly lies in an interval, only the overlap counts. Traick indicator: 2.45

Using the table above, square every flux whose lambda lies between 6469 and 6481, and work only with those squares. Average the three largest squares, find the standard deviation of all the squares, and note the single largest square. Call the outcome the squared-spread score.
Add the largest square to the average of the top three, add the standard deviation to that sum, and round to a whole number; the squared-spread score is 271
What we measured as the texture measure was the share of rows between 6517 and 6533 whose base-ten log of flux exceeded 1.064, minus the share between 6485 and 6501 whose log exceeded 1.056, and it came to 0.4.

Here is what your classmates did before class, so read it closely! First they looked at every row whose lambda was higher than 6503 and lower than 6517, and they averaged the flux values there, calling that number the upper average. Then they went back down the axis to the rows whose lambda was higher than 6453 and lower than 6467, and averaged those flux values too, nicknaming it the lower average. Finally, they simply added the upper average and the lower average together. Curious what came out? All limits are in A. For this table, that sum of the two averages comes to 23.2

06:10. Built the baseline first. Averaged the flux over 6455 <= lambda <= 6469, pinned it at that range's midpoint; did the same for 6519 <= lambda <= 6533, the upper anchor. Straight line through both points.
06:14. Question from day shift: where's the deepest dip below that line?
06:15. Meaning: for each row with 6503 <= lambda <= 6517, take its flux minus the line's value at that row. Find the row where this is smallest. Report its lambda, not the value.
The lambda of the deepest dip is 6504.0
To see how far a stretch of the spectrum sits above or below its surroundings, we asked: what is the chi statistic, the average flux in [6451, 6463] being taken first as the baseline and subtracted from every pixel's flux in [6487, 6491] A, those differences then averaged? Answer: -0.62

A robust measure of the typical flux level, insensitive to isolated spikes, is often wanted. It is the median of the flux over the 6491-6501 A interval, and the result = 10.8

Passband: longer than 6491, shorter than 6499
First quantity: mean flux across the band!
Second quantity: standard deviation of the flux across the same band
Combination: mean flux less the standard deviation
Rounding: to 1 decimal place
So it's 10.4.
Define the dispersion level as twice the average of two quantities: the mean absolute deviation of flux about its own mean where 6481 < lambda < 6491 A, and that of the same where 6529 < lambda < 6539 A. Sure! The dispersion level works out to 0.78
